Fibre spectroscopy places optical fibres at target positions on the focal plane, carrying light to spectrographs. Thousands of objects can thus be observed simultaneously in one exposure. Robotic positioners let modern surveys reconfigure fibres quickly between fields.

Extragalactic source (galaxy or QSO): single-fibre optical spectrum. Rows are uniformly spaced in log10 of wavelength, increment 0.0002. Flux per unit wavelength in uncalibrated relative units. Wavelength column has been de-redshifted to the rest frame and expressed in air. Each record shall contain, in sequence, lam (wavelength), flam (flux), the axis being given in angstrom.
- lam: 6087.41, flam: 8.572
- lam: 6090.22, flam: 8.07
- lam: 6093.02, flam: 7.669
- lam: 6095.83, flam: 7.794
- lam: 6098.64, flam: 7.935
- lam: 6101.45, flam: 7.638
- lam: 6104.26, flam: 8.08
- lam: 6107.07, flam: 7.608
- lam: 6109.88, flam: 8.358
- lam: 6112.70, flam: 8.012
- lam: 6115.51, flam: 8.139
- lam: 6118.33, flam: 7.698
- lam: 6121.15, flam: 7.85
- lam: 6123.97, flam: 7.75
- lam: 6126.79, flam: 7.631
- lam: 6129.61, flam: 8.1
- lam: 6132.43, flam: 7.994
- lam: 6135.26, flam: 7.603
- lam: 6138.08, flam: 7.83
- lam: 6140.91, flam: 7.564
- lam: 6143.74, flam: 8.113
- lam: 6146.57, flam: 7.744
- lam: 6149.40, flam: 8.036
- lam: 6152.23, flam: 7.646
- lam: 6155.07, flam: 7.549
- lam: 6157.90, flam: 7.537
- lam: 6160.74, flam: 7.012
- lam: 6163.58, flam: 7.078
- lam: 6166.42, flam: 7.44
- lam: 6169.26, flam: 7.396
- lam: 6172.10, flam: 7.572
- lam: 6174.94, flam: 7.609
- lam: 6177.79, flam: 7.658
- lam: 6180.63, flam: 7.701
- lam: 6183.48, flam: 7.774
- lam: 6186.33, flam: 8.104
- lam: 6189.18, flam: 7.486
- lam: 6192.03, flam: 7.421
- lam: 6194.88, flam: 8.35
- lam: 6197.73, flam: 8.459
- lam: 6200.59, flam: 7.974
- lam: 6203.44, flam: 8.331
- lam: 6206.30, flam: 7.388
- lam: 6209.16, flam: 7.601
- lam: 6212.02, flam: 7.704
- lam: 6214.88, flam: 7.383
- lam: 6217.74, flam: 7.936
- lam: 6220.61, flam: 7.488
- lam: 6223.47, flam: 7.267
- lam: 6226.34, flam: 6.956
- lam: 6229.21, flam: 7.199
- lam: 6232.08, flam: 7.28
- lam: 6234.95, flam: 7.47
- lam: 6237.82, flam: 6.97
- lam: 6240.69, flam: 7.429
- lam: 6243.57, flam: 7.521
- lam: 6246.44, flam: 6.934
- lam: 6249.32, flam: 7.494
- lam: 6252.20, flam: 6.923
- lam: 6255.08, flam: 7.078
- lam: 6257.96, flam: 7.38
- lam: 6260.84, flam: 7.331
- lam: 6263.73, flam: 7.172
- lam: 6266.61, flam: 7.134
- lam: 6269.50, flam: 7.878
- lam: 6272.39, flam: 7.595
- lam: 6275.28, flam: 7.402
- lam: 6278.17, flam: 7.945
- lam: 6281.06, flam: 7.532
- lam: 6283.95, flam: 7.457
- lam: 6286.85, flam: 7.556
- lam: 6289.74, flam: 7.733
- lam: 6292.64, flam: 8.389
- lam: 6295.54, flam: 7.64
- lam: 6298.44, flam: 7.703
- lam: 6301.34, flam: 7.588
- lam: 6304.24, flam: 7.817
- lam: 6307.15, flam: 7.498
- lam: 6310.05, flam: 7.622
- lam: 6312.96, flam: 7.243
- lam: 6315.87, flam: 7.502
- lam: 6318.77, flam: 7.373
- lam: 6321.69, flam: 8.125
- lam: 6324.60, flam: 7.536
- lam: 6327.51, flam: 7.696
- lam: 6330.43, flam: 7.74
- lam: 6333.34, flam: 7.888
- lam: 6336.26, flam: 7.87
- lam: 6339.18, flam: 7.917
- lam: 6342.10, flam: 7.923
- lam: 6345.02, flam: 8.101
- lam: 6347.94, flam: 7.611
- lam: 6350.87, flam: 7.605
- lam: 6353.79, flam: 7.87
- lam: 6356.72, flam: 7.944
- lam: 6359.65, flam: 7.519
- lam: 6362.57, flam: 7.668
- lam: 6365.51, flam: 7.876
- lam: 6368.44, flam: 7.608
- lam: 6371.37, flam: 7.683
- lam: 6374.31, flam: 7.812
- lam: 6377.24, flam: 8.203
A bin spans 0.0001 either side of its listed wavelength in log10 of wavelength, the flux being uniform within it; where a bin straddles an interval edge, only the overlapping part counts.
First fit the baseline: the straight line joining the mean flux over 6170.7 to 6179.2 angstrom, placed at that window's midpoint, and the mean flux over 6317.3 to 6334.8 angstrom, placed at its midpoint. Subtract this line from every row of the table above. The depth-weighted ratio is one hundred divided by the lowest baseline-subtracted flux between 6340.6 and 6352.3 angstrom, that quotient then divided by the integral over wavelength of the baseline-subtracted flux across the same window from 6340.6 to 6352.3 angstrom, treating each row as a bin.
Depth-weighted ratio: -895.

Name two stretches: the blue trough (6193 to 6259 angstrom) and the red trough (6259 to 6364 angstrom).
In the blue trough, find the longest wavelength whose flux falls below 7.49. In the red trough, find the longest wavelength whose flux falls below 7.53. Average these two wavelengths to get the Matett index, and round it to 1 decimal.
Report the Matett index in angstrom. 6308.8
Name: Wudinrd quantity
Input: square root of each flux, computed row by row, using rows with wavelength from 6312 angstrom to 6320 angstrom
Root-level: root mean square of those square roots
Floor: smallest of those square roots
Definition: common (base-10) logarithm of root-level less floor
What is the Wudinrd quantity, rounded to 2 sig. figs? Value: -1.6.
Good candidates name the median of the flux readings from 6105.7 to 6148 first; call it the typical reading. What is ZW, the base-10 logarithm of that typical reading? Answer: 0.894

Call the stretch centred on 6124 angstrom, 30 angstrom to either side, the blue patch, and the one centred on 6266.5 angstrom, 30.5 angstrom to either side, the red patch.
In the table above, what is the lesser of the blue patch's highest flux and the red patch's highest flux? 8.36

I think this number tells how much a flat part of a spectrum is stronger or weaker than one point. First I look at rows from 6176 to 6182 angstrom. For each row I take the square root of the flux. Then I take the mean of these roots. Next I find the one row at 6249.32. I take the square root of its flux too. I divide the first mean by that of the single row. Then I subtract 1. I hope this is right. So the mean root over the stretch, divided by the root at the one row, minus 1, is 0.012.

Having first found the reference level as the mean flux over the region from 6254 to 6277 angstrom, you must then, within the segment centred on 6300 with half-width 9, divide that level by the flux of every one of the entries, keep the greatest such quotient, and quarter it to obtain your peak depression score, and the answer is 0.246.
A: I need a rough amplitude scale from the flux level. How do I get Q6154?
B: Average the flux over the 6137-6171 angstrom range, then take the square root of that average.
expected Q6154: 2.75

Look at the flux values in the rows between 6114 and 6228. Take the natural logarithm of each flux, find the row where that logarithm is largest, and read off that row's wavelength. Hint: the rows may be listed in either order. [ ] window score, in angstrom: 6197.73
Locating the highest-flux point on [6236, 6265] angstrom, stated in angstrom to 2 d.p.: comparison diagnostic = 6243.57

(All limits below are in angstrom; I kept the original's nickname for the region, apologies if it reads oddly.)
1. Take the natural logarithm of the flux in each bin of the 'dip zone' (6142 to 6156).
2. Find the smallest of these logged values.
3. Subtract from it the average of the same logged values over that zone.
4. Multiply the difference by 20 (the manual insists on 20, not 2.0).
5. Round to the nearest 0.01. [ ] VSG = -0.69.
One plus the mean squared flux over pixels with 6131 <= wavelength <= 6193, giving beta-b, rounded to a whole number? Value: 59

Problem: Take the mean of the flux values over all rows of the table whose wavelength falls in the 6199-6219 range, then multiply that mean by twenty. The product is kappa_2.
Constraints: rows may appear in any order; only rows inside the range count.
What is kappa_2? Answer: 155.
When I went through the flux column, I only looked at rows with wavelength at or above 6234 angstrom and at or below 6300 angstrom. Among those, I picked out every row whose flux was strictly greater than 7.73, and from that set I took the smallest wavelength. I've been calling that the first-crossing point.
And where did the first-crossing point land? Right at 6269.50 angstrom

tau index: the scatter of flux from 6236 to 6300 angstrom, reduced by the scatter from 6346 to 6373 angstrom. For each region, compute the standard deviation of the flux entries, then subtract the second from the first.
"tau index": 0.21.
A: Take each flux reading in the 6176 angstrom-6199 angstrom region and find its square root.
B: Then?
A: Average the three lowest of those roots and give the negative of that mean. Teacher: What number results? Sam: -2.74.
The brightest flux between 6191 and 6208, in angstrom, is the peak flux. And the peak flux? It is 8.459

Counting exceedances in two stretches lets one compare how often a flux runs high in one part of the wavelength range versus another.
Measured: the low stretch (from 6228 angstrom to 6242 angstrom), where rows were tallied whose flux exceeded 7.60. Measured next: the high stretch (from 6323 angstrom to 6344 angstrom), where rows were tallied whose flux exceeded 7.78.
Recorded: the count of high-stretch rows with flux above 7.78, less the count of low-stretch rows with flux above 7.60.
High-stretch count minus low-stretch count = 4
